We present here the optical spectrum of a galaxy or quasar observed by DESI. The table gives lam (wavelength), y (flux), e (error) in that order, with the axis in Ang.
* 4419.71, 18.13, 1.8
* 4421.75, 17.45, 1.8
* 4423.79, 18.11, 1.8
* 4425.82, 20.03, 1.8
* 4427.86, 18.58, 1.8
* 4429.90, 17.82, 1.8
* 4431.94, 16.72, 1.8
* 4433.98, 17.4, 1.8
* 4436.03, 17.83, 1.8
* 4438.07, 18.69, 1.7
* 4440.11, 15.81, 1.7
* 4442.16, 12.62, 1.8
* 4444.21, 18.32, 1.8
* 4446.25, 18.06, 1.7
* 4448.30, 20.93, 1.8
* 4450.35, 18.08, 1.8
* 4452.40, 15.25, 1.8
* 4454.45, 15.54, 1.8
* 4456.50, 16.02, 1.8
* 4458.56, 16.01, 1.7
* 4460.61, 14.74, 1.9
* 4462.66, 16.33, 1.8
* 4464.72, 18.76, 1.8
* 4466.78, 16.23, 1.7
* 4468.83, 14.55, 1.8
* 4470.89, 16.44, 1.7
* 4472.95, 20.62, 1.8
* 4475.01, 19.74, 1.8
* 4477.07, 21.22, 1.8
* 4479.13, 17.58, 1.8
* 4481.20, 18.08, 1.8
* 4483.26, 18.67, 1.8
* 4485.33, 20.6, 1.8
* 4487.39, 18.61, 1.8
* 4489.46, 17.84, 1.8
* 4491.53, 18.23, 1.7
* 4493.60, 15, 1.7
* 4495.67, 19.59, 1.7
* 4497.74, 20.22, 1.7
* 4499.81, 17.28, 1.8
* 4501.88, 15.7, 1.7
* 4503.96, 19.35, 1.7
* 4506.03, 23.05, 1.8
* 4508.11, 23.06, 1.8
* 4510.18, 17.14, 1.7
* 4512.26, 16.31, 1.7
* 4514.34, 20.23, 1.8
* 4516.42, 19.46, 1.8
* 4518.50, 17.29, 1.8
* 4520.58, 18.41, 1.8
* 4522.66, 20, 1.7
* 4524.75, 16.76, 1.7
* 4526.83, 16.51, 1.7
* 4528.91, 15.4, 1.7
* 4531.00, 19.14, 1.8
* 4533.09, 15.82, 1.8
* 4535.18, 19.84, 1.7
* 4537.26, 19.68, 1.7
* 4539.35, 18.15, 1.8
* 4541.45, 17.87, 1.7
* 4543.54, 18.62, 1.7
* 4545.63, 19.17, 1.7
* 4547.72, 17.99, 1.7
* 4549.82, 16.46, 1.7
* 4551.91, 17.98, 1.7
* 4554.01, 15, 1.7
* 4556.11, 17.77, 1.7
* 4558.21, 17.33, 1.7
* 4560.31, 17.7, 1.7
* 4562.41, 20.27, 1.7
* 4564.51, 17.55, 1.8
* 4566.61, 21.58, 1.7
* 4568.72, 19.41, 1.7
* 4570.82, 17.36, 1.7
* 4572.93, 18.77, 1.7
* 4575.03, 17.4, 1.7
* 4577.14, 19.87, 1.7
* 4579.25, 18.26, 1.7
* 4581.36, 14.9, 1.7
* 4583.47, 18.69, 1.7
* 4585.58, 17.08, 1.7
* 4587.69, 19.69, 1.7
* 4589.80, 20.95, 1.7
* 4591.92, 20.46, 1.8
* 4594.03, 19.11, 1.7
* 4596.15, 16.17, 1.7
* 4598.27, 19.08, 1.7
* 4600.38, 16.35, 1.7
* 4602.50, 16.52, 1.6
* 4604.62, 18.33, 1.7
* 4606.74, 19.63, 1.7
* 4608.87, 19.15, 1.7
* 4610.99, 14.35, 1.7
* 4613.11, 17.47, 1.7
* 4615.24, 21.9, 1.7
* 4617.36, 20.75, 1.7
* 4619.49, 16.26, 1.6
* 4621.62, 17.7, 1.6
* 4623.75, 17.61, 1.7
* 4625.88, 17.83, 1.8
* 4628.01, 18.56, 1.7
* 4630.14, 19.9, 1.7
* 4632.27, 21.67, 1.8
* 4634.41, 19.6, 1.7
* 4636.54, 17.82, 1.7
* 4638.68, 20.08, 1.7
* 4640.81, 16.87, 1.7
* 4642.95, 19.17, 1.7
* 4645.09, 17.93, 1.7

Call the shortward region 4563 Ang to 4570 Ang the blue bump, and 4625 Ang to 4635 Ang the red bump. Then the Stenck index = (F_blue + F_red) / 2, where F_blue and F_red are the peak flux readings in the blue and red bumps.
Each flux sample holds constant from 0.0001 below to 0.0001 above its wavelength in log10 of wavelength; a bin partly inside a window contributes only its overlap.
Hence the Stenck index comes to 21.6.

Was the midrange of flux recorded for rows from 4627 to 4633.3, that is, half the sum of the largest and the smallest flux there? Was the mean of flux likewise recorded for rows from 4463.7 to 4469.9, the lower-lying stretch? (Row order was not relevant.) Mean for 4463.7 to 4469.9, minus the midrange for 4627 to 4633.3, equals -3.6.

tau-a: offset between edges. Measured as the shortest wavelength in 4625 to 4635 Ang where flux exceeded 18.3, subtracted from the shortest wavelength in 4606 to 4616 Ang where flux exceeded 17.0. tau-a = -21.3 Ang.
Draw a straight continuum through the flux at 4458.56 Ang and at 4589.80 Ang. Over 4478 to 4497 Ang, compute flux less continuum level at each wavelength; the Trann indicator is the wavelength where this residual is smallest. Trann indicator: 4493.60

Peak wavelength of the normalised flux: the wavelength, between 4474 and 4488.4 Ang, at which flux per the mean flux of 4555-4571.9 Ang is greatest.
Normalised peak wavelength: 4477.07 Ang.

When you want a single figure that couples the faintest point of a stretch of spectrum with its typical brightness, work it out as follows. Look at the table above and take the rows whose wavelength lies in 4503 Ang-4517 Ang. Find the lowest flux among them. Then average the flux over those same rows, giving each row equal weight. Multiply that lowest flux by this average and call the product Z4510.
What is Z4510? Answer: 323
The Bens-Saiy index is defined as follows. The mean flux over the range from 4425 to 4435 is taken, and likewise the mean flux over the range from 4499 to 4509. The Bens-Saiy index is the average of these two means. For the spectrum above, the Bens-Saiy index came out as 18.9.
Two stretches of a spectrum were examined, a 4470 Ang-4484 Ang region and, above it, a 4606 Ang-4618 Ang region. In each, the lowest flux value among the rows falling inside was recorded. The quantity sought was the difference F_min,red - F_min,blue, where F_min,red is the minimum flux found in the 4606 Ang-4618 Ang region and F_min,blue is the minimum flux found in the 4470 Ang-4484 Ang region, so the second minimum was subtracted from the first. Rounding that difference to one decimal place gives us -2.1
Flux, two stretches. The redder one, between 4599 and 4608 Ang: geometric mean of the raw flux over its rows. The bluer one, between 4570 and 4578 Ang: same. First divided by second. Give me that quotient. 0.96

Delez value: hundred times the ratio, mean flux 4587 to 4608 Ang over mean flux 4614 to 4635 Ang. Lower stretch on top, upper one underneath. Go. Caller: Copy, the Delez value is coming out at 97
